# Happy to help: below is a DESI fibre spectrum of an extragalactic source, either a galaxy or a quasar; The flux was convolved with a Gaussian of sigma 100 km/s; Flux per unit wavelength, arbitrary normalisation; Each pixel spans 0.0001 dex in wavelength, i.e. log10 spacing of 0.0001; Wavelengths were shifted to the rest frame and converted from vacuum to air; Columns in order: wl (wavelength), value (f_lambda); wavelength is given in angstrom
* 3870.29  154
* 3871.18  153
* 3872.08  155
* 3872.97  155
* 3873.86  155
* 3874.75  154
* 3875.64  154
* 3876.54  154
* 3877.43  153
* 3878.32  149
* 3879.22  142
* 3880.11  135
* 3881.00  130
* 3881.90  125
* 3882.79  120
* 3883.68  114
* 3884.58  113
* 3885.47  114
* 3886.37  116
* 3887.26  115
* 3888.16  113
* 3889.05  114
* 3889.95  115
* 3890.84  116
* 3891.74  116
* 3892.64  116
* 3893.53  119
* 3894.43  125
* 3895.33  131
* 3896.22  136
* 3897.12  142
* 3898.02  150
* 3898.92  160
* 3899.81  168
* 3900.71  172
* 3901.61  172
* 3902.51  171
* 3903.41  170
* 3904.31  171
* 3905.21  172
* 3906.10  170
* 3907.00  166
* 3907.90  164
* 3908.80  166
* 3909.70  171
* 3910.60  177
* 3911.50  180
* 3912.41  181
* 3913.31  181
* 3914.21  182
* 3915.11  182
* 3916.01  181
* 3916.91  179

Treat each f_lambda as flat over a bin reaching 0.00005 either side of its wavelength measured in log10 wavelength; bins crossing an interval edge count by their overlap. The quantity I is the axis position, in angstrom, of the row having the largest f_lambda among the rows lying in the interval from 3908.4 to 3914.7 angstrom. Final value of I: 3914.21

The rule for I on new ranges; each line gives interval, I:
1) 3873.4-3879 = 3873.86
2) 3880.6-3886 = 3881.00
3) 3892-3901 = 3900.71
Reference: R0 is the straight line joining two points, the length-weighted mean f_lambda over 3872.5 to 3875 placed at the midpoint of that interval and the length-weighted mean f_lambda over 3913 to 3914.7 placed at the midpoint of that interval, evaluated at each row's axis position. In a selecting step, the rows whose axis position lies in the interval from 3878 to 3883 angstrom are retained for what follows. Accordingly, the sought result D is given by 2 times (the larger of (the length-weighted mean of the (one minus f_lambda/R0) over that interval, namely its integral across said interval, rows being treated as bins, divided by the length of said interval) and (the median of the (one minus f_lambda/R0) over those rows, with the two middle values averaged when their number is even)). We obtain 0.34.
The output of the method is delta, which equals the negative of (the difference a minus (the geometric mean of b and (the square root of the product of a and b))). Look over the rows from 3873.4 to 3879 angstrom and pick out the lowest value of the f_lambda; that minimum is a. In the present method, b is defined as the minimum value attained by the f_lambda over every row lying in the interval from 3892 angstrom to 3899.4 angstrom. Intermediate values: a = 149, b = 116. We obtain -26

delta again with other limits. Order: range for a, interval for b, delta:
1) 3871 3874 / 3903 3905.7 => 13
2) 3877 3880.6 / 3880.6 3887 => -17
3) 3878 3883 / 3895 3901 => 8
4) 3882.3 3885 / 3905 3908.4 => 36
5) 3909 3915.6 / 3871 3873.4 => -14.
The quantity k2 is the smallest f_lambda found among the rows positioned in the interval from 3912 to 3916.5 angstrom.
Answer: 181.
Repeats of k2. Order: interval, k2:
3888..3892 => 113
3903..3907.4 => 166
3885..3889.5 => 113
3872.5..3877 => 154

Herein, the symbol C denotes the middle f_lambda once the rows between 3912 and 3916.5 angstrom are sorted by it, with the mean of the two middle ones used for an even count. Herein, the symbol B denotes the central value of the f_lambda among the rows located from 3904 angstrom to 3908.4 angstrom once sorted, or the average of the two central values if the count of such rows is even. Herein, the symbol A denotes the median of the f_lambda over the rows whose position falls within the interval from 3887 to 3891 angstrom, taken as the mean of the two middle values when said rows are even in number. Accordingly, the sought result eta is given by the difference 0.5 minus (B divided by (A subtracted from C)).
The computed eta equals -2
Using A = 115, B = 170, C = 181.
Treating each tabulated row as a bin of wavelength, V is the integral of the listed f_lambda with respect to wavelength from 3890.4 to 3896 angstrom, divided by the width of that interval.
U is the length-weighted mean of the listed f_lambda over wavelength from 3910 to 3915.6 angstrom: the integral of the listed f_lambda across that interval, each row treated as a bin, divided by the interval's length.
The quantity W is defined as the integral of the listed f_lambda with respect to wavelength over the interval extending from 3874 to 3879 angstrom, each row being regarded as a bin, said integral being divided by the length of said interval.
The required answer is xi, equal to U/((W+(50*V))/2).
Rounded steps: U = 180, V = 121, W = 152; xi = 0.058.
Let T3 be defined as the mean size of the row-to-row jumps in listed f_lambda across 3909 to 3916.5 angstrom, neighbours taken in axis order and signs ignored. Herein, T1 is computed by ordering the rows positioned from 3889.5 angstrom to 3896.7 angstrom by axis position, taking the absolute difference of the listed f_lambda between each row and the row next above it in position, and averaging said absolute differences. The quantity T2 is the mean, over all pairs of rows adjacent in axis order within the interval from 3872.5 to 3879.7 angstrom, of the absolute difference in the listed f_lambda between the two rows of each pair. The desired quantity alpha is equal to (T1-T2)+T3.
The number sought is 2.86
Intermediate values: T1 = 3.0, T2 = 1.9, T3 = 1.7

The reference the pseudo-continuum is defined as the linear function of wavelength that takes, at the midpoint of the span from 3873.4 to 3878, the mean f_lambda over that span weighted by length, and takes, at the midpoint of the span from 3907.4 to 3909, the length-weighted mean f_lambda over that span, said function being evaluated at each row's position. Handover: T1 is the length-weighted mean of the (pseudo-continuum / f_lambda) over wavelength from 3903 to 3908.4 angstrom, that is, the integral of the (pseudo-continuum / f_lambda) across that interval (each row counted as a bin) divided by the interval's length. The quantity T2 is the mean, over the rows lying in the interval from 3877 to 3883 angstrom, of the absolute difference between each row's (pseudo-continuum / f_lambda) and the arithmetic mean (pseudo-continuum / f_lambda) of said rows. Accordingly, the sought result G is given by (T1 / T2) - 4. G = 7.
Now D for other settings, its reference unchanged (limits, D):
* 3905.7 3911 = 0.11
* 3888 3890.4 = 0.62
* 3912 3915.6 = 0.00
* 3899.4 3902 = 0.03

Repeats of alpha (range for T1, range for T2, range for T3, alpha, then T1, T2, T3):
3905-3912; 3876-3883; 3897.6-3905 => 2.14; 3.4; 4.9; 3.6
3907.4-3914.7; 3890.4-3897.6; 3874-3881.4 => 2.29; 2.6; 3.7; 3.4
